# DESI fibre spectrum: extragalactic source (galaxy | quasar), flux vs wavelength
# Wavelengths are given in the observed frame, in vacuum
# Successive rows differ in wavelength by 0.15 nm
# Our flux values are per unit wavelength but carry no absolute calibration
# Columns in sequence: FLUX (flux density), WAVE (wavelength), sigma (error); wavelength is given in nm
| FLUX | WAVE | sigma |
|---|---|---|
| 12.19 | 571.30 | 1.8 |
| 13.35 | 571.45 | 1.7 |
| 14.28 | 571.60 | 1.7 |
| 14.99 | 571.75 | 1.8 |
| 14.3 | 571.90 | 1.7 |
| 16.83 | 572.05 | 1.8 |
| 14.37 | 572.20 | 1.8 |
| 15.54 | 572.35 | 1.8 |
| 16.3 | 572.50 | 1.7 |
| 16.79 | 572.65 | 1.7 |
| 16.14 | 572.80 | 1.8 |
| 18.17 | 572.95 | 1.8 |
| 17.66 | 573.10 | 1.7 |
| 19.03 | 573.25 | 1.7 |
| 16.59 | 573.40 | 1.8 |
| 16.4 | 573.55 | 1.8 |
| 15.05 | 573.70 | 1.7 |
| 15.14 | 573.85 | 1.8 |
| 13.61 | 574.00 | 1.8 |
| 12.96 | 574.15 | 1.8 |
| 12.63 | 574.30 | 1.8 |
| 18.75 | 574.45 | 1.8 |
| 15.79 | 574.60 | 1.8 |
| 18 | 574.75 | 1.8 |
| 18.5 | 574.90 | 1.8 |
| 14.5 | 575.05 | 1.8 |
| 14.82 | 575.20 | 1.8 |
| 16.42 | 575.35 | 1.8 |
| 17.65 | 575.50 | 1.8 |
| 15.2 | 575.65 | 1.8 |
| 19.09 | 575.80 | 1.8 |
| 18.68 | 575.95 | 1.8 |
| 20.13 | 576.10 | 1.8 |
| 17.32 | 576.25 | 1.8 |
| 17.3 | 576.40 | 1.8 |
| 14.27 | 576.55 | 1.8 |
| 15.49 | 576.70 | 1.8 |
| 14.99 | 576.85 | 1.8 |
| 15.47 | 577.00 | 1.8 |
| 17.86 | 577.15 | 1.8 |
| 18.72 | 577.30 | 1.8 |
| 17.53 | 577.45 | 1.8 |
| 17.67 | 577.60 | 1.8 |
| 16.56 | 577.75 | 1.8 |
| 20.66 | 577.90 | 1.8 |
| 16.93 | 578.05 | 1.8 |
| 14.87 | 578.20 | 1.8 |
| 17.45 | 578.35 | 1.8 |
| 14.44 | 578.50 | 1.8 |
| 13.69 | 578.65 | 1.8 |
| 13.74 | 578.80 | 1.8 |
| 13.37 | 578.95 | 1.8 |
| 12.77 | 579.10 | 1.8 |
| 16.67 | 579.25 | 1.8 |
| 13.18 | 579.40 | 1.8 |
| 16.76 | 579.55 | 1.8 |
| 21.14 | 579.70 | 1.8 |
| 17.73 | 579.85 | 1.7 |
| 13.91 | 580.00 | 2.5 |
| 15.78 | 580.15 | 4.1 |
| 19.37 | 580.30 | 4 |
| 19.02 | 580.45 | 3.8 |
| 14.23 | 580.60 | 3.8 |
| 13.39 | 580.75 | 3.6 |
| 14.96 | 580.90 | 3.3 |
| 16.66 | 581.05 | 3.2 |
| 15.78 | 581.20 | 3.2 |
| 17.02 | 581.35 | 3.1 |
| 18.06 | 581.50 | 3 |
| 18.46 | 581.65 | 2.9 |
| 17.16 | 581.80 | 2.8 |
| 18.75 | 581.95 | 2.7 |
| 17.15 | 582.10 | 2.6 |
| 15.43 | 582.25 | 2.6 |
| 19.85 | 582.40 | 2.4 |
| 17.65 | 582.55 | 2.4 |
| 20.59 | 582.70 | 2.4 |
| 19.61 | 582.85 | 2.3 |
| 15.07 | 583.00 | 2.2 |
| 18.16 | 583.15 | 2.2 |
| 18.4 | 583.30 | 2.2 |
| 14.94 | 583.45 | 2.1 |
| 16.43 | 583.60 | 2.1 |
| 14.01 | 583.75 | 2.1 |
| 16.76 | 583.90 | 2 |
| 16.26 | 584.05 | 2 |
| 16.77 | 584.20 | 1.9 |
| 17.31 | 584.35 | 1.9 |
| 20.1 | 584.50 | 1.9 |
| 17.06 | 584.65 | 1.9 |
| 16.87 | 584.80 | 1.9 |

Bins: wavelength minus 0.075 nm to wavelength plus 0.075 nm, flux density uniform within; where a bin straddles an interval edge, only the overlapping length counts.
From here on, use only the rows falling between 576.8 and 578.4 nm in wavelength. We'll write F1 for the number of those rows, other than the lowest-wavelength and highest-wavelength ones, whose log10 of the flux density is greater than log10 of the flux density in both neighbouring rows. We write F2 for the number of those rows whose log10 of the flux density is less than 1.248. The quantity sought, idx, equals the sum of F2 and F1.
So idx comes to 11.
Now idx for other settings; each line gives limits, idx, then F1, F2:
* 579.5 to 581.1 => 9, 2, 7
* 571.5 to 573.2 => 14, 4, 10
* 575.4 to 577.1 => 11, 3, 8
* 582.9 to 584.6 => 11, 3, 8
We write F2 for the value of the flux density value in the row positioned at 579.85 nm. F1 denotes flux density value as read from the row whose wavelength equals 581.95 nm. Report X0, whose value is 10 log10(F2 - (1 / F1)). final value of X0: 12.5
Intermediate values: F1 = 18.75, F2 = 17.73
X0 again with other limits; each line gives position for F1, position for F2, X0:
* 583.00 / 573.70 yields 11.8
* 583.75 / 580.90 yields 11.7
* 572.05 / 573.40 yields 12.2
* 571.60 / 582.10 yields 12.3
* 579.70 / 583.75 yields 11.4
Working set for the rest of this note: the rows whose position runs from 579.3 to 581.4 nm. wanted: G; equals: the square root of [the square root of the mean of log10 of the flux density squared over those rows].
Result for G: 1.10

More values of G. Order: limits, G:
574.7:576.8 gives 1.11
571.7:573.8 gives 1.10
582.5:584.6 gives 1.11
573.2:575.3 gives 1.09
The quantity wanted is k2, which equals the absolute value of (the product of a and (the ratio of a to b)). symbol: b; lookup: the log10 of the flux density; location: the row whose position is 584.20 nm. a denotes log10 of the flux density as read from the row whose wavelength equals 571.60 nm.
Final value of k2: 1.09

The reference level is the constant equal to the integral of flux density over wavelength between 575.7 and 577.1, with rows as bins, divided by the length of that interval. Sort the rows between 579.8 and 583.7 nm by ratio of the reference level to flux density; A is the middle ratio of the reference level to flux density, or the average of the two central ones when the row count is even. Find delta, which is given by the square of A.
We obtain 0.98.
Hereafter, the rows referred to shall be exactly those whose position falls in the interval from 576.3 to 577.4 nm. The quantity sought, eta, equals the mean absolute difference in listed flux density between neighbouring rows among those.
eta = 1.4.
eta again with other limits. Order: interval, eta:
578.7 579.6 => 2.4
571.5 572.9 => 1.2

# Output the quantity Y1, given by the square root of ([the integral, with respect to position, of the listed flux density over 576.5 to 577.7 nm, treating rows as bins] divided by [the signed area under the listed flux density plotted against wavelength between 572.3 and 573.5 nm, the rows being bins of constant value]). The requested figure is 0.99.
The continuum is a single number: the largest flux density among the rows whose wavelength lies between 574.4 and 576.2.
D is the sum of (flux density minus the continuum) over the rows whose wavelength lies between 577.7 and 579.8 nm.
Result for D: -60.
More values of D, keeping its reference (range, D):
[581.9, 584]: -39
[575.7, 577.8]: -41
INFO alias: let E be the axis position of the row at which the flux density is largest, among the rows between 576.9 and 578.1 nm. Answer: 577.90 nm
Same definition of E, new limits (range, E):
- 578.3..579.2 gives 578.35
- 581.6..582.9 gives 582.70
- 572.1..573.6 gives 573.25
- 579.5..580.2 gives 579.70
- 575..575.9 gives 575.80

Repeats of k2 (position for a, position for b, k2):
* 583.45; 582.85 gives 1.07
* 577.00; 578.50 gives 1.22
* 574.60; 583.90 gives 1.17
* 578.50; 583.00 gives 1.14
